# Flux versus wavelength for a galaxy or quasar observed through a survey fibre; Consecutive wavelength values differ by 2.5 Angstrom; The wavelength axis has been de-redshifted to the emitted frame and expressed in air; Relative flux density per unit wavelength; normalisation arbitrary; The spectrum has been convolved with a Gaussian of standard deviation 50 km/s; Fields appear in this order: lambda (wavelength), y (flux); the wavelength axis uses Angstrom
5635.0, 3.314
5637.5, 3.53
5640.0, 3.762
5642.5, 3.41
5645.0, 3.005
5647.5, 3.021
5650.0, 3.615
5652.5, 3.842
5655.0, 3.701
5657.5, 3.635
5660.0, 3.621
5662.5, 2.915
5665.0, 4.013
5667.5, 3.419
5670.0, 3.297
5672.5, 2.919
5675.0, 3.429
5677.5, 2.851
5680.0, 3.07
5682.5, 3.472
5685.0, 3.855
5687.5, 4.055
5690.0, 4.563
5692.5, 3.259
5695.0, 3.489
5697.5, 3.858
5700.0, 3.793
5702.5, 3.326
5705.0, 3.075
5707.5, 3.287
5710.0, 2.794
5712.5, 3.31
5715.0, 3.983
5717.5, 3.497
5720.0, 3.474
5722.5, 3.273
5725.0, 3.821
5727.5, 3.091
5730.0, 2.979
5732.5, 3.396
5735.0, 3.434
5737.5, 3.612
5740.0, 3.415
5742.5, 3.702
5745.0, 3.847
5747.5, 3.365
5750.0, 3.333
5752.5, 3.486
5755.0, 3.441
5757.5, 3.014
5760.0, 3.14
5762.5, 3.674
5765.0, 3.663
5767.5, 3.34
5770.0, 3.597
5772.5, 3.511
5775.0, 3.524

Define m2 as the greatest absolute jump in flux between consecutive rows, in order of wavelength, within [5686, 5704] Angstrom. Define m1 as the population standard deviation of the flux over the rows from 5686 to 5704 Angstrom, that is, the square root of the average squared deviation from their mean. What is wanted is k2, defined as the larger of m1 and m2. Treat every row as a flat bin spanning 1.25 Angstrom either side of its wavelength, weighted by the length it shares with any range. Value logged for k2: 1.30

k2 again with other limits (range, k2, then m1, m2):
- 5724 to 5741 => 0.73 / 0.27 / 0.73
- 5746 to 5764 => 0.53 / 0.20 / 0.53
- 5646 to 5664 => 0.71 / 0.33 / 0.71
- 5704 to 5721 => 0.67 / 0.34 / 0.67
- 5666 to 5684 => 0.58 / 0.24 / 0.58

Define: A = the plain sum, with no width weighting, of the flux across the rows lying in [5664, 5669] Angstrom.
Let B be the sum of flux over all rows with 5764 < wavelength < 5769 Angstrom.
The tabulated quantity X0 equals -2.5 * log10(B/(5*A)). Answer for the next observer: 1.81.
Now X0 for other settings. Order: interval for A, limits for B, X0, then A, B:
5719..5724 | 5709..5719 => 0.99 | 7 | 14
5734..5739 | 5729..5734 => 1.86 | 7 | 6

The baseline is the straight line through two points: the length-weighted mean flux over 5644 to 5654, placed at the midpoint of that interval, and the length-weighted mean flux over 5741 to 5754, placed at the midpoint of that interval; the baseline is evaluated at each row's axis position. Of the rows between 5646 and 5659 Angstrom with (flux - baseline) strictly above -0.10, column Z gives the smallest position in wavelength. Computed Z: 5650.0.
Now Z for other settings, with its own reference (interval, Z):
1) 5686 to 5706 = 5687.5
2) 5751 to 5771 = 5752.5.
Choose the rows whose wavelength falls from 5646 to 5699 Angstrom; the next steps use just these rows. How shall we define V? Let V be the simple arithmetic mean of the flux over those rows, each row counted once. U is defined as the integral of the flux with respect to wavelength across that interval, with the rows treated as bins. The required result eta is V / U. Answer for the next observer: 0.019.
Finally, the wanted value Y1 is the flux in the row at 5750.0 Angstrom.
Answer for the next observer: 3.333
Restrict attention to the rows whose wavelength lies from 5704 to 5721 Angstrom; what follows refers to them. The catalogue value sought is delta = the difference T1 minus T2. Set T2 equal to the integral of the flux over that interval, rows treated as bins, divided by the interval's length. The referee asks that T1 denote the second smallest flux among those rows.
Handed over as -0.27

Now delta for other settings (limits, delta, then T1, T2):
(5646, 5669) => -0.50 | 3.021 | 3.5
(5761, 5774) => -0.04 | 3.511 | 3.5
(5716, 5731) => -0.28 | 3.091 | 3.4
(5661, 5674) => -0.40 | 2.919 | 3.3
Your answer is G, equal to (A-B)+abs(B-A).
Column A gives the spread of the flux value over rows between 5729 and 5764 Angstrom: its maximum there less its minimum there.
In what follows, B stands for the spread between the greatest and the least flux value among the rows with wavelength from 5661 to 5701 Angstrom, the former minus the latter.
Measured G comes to 0.0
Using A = 0.9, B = 1.71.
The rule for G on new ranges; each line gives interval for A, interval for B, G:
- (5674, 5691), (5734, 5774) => 1.8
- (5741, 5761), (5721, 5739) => 0.0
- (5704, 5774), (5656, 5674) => 0.2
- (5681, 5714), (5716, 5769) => 1.8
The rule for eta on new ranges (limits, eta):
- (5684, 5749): 0.015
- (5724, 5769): 0.022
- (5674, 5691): 0.059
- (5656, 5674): 0.055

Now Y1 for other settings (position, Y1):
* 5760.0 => 3.14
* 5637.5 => 3.53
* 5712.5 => 3.31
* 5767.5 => 3.34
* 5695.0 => 3.489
